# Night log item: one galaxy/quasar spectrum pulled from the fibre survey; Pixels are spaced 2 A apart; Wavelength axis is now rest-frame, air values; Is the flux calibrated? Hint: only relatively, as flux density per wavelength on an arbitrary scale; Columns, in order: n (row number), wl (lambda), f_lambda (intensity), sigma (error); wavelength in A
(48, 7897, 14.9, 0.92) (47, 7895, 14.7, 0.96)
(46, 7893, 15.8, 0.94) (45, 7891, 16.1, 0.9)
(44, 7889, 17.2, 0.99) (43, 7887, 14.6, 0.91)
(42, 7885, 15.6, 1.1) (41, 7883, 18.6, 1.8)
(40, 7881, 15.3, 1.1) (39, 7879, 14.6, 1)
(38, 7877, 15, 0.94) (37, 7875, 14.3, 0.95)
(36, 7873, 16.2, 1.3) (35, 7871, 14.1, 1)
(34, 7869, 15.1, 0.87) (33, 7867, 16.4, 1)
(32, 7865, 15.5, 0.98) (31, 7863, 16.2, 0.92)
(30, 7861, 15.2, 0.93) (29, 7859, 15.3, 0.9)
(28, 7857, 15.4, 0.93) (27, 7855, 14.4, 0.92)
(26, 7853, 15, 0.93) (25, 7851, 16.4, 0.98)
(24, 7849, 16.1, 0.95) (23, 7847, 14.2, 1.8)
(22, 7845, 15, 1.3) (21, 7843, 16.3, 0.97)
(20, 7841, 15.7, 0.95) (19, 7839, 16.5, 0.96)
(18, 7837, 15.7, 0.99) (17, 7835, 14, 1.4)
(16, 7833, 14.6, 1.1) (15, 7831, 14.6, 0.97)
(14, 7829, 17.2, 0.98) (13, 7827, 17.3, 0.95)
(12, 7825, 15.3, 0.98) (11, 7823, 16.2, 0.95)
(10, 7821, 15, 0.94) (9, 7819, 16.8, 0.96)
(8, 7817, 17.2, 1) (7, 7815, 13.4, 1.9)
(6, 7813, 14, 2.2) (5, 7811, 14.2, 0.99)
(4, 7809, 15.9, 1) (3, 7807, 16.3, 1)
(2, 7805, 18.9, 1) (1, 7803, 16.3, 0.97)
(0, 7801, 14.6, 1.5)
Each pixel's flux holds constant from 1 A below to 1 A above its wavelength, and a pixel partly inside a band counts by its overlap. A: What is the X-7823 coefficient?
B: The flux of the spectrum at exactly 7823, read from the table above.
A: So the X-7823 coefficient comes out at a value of 16.2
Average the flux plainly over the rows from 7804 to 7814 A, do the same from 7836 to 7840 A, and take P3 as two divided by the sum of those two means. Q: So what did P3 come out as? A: 0.0626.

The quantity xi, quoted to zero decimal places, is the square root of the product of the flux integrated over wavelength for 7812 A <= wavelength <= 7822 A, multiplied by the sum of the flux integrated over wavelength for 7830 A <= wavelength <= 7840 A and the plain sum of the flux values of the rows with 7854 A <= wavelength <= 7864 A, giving 186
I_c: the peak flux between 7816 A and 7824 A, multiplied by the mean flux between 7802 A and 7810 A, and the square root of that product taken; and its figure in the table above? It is 17.0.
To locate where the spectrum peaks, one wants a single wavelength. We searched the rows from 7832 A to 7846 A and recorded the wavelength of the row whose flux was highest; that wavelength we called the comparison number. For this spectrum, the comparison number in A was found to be 7839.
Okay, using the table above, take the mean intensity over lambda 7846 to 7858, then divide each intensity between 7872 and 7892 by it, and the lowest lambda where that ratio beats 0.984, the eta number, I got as 7873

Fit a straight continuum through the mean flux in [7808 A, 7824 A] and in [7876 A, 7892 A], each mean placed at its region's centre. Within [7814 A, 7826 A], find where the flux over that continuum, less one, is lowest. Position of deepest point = 7815 A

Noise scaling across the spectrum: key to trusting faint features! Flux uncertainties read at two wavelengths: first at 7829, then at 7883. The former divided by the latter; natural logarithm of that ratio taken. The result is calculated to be -0.61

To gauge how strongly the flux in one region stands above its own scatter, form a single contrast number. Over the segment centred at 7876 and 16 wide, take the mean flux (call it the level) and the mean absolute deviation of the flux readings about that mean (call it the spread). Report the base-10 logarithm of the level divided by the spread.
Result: 1.19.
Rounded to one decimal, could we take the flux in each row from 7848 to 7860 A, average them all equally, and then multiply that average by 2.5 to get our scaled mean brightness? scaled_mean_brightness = 38.6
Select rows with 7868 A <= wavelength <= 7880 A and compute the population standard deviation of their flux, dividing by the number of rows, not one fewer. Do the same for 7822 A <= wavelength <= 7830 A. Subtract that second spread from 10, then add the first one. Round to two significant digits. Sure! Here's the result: 9.9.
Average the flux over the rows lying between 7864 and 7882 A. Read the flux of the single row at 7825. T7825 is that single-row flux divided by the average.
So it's 1.01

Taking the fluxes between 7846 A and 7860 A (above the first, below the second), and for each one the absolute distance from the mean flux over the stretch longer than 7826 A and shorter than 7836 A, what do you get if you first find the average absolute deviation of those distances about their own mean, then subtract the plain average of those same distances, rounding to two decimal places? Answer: -0.32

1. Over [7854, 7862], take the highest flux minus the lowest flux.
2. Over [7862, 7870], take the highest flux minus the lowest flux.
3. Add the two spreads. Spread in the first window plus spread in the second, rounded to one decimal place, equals 2.3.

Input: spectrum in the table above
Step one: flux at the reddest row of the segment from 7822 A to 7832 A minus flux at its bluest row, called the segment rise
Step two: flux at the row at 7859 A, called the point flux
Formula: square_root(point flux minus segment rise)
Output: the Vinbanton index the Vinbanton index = 4.1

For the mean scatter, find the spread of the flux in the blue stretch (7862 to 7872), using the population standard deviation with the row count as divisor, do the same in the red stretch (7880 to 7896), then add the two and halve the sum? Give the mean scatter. 1.04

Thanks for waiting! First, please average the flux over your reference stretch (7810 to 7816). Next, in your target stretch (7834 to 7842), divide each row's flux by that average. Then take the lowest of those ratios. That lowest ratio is 1.01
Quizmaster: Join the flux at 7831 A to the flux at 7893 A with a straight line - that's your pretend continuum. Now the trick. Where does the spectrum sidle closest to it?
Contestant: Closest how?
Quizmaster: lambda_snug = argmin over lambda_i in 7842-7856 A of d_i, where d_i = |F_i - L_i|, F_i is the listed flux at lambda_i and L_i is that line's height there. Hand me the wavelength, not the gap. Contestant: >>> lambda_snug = 7853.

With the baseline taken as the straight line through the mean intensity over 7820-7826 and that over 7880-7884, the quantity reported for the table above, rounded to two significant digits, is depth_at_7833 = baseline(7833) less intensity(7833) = 1.1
